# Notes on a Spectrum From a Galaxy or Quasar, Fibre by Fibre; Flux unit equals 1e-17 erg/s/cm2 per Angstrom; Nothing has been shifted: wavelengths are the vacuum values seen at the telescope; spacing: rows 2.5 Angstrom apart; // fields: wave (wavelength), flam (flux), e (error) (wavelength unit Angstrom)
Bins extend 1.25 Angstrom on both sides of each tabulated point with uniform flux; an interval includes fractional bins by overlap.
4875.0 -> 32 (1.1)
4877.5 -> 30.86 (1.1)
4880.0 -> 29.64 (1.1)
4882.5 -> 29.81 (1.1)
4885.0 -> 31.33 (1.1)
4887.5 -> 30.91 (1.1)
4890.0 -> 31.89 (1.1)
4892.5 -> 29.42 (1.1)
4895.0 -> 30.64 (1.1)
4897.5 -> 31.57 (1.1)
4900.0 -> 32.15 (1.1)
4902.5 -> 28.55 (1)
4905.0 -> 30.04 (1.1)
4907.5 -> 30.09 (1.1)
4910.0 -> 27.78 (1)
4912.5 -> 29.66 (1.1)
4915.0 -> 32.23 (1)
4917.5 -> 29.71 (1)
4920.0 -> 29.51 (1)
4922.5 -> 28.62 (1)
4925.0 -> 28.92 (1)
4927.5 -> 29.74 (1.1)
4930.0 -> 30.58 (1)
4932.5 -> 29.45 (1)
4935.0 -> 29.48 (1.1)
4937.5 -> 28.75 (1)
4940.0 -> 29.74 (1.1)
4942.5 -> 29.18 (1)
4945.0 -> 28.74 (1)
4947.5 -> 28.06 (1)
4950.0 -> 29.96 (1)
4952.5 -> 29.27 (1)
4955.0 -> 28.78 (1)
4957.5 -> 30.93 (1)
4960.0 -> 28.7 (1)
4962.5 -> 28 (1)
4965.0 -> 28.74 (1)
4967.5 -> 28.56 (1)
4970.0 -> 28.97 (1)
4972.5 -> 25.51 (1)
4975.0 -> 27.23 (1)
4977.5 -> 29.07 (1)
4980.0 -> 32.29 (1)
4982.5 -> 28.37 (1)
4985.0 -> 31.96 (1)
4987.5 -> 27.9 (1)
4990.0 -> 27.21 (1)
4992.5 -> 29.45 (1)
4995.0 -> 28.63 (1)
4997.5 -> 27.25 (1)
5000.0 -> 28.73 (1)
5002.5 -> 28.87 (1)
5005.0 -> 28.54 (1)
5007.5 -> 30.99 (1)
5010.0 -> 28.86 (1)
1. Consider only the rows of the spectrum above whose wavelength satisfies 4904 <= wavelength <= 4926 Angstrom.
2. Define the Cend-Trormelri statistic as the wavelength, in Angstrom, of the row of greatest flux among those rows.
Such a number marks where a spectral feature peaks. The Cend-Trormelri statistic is 4915.0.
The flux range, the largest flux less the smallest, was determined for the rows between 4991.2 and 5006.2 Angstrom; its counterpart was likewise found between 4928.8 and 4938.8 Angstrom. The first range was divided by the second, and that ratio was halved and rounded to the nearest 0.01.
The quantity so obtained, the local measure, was 0.60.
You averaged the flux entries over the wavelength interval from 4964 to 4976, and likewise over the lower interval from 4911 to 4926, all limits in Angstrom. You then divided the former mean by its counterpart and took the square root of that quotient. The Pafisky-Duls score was 0.966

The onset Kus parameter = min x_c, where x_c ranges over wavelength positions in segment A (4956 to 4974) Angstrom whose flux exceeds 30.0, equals 4957.5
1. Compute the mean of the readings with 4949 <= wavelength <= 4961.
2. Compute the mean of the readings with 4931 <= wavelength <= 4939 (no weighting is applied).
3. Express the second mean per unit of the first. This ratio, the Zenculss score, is 0.99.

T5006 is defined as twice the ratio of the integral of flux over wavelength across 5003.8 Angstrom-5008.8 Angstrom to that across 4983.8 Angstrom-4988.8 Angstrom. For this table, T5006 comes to 1.99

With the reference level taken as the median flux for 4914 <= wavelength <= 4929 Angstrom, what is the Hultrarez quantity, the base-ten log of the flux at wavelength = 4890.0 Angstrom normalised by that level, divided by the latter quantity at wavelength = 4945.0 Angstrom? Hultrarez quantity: -2.5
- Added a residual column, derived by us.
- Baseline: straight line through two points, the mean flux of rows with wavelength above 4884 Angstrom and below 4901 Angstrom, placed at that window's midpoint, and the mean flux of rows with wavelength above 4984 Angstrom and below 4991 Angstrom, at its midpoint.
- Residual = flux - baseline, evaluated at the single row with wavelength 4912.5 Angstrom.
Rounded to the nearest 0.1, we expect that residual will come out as -1.0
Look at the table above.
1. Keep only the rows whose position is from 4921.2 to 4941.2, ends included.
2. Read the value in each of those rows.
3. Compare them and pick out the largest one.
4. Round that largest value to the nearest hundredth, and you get 30.58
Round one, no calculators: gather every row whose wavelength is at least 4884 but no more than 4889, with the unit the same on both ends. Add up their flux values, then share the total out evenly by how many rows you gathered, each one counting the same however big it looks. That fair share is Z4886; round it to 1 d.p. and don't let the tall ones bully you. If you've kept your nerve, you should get 31.1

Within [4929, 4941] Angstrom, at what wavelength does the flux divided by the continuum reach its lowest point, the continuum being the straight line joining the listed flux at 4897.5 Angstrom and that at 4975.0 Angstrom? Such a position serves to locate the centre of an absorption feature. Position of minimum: 4937.5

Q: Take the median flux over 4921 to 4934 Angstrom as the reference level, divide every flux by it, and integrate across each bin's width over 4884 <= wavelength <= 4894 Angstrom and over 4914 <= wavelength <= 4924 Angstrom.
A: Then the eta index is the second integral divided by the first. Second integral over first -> 0.97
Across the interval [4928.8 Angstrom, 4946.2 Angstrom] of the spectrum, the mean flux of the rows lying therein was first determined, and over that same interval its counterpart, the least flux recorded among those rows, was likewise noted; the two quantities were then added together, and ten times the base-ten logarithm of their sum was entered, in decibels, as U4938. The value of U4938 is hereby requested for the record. 17.6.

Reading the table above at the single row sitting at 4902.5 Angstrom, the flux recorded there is 28.55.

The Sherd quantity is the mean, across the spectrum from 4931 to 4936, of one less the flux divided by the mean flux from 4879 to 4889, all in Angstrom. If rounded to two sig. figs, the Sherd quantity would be 0.031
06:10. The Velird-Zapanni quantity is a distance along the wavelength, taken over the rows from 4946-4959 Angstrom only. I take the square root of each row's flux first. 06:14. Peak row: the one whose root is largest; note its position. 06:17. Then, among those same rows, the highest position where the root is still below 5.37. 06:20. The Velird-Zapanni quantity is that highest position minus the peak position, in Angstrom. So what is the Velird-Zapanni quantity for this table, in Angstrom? -2.5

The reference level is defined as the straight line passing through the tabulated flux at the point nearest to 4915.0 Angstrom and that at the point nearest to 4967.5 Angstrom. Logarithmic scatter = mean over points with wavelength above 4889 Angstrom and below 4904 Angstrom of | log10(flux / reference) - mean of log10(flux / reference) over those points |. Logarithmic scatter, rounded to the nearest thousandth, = 0.016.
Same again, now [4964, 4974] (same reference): 0.018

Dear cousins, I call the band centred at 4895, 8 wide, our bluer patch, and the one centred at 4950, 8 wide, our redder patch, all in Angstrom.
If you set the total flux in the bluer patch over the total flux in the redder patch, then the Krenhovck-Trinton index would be 1.05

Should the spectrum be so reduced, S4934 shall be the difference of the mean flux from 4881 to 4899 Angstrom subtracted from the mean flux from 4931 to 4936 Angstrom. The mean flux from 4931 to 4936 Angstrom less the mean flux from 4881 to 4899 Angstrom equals -1.3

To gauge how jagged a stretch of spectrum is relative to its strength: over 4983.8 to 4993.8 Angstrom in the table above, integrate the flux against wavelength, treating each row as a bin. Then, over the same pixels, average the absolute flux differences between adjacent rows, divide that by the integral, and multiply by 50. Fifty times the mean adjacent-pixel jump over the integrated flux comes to 0.40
